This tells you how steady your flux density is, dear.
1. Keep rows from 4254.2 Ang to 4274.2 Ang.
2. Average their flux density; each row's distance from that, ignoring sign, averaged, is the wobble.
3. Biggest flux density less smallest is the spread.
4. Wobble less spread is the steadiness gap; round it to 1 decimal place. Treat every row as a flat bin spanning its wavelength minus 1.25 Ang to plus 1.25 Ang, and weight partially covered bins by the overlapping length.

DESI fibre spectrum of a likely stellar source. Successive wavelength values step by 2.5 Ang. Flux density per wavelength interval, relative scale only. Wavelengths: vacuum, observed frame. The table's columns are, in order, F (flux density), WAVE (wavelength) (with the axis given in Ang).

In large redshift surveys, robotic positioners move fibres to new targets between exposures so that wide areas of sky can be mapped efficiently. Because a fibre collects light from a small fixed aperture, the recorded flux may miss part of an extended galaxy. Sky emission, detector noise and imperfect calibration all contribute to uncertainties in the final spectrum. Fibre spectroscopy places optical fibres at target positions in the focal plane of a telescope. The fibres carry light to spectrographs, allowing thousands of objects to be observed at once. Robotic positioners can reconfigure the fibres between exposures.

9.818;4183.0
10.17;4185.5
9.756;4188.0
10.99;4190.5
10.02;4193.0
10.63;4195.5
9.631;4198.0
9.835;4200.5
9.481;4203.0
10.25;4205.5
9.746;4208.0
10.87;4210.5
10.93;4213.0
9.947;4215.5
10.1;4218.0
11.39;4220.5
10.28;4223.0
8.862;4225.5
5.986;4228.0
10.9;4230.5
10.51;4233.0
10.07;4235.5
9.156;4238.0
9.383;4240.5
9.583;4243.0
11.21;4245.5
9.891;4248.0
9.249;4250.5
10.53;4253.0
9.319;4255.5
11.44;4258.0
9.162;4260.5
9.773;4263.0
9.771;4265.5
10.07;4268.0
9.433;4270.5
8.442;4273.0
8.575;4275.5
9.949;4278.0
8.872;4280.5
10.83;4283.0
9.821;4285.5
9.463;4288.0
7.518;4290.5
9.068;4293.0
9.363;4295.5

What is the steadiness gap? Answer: -2.4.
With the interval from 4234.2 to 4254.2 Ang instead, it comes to -1.5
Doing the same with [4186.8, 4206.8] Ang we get -1.1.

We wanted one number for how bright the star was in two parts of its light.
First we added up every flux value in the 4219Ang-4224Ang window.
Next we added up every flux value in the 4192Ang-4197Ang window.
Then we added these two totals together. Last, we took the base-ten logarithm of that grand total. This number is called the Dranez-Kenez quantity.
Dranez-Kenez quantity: 1.63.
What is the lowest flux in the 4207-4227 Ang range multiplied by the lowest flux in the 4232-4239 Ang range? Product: 81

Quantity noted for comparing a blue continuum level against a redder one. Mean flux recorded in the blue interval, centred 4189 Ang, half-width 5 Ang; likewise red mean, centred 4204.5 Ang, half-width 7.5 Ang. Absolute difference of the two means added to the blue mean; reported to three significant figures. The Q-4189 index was 10.5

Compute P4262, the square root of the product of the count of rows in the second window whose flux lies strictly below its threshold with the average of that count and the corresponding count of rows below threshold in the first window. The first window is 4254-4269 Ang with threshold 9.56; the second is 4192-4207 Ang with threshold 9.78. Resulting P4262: 2.0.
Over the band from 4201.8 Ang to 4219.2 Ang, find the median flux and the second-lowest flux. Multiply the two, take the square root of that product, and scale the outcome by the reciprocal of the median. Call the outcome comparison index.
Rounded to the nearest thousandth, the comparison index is 0.982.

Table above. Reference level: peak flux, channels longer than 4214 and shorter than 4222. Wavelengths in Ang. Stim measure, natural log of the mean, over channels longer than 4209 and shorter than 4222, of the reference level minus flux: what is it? -0.3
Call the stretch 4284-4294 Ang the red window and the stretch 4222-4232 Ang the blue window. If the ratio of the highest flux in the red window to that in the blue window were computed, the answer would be 0.90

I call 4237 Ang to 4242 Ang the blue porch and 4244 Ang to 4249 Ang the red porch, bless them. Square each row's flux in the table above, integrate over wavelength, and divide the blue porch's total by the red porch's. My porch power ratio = 0.77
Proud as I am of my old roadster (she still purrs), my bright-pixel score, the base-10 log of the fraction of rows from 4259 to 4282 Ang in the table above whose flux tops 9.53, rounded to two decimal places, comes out -0.35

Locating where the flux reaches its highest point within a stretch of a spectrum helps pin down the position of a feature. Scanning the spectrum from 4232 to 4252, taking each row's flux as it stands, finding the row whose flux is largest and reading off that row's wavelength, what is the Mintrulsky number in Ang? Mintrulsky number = 4245.5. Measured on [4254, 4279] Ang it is 4258.0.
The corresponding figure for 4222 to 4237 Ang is 4230.5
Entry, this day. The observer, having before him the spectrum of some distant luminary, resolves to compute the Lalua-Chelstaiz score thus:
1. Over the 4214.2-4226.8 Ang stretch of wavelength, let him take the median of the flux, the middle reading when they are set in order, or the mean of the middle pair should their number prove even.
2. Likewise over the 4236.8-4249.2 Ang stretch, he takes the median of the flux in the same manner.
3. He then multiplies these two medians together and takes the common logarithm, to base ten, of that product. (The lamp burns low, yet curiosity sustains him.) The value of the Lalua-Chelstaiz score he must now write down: 1.99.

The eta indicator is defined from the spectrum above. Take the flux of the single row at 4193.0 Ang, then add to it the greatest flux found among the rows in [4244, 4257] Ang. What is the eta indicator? 21.2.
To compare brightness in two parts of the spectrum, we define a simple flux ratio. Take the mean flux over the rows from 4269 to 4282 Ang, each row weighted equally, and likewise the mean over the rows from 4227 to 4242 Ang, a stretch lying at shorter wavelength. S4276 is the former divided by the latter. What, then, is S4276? 0.97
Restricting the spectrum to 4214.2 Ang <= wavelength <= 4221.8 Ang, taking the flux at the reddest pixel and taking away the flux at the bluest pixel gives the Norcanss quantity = 1.4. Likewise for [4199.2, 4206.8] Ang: 0.4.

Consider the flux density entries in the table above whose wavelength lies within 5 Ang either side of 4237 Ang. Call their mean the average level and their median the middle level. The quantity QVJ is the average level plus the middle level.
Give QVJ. 19.5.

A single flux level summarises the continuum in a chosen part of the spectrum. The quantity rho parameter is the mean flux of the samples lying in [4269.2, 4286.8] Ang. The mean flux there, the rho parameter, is 9.4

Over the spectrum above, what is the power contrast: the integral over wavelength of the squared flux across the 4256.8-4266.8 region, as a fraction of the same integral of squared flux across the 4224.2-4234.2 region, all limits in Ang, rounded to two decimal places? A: 1.18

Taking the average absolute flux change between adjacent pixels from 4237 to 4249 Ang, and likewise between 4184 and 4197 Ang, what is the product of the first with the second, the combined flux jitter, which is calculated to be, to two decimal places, 0.68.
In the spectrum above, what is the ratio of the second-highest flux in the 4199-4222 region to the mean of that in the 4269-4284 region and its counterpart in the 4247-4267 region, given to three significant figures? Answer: 1.07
